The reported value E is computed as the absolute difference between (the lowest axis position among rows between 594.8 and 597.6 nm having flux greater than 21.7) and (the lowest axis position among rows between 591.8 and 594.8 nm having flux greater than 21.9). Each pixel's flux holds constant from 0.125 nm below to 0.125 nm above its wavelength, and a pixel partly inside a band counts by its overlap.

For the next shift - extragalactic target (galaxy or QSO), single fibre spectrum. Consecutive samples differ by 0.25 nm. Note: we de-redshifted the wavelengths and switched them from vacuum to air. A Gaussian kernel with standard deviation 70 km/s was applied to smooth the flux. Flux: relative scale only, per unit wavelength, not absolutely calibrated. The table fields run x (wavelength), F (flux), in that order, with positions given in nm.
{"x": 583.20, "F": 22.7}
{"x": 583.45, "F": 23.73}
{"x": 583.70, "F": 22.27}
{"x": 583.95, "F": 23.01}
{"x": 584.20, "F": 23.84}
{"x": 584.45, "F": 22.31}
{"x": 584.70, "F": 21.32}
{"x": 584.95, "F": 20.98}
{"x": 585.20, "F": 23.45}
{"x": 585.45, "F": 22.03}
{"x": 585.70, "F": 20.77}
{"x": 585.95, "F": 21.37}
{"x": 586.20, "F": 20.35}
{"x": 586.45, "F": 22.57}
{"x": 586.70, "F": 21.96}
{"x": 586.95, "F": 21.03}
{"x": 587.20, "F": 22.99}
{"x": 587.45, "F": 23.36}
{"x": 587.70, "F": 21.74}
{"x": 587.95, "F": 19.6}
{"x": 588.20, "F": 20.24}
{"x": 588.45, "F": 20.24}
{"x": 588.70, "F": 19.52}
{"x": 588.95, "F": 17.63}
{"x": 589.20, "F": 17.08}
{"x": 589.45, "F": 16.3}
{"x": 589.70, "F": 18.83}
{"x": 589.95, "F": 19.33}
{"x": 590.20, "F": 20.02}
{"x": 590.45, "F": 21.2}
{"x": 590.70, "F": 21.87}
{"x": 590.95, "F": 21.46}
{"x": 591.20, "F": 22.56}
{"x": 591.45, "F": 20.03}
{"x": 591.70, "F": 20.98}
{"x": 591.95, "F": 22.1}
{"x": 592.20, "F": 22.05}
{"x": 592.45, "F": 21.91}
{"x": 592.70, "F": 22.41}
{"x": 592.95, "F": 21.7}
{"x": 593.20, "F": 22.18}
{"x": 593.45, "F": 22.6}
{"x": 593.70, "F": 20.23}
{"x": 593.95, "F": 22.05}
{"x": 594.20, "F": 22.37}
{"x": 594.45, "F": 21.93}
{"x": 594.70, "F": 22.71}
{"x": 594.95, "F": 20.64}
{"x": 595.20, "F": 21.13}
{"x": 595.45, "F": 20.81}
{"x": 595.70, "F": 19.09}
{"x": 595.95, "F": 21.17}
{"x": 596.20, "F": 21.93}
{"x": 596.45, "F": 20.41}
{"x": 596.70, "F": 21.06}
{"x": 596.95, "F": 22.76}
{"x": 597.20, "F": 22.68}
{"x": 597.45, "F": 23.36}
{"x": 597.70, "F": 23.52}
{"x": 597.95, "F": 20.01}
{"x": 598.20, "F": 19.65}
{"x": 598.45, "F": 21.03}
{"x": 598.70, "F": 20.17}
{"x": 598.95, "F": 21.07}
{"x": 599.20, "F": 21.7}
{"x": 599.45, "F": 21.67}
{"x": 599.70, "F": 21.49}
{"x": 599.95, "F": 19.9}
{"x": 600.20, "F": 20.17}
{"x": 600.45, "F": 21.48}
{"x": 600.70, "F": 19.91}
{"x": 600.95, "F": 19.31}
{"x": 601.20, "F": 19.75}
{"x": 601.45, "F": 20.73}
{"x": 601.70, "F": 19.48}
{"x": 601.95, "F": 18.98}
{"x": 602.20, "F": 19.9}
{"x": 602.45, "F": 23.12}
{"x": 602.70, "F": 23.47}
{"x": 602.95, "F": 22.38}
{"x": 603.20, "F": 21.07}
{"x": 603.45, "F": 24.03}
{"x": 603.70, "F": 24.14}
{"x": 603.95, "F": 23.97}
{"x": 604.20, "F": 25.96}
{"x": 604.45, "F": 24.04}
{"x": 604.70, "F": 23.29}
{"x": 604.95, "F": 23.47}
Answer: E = 4.25 nm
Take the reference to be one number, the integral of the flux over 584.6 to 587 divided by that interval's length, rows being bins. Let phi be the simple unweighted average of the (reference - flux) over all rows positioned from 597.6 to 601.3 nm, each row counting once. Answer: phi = 0.9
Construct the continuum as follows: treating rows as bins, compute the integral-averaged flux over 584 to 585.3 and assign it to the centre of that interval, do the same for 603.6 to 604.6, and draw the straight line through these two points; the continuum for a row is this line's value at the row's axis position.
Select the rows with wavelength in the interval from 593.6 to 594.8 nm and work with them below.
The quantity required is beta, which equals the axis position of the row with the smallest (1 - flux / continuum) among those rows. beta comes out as 594.70 nm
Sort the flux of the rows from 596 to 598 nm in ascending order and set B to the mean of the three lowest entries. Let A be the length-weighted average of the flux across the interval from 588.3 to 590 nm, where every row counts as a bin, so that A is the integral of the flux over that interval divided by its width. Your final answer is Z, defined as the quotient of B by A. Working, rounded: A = 18.4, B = 20.5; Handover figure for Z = 1.11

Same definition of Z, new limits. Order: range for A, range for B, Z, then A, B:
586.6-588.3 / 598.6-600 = 0.94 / 21.6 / 20.4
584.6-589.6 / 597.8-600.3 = 0.96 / 20.7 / 19.9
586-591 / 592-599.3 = 0.96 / 20.4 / 19.6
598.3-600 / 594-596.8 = 0.95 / 21.0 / 20.0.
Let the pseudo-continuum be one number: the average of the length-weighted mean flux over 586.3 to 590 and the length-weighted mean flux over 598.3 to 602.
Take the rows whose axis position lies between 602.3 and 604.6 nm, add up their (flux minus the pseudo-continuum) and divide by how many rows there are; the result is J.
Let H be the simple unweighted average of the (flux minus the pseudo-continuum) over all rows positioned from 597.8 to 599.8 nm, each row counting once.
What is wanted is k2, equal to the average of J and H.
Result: 1.88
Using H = 0.5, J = 3.25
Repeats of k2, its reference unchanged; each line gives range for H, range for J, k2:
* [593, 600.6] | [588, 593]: 0.54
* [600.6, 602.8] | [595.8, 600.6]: 0.59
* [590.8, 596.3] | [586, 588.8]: 1.06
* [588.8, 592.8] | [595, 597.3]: 0.46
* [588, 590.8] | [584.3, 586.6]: 0.16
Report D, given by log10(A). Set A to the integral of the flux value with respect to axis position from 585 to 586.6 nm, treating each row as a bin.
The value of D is 1.54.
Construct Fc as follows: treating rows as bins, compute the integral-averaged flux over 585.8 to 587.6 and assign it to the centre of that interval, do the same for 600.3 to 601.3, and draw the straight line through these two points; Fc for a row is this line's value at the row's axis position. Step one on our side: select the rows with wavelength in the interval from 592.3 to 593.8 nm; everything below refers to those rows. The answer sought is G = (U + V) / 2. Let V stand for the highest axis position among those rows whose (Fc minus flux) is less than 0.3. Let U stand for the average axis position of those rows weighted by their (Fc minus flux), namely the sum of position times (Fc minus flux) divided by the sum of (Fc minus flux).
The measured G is 593.17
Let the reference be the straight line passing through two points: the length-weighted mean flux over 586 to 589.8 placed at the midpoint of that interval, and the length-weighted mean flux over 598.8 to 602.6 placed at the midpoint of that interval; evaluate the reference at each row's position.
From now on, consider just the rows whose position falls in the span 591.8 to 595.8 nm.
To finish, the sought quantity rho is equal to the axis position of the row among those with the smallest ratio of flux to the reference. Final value 595.70 nm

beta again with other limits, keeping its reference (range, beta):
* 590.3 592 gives 591.20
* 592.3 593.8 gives 593.45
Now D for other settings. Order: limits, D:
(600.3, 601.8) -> 1.48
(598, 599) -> 1.31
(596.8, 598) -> 1.43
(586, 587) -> 1.33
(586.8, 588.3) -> 1.51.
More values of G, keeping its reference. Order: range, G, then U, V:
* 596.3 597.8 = 597.53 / 597.36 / 597.70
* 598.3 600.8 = 600.08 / 599.45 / 600.70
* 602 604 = 603.61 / 603.27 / 603.95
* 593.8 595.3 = 594.79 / 594.39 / 595.20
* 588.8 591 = 590.18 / 589.41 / 590.95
